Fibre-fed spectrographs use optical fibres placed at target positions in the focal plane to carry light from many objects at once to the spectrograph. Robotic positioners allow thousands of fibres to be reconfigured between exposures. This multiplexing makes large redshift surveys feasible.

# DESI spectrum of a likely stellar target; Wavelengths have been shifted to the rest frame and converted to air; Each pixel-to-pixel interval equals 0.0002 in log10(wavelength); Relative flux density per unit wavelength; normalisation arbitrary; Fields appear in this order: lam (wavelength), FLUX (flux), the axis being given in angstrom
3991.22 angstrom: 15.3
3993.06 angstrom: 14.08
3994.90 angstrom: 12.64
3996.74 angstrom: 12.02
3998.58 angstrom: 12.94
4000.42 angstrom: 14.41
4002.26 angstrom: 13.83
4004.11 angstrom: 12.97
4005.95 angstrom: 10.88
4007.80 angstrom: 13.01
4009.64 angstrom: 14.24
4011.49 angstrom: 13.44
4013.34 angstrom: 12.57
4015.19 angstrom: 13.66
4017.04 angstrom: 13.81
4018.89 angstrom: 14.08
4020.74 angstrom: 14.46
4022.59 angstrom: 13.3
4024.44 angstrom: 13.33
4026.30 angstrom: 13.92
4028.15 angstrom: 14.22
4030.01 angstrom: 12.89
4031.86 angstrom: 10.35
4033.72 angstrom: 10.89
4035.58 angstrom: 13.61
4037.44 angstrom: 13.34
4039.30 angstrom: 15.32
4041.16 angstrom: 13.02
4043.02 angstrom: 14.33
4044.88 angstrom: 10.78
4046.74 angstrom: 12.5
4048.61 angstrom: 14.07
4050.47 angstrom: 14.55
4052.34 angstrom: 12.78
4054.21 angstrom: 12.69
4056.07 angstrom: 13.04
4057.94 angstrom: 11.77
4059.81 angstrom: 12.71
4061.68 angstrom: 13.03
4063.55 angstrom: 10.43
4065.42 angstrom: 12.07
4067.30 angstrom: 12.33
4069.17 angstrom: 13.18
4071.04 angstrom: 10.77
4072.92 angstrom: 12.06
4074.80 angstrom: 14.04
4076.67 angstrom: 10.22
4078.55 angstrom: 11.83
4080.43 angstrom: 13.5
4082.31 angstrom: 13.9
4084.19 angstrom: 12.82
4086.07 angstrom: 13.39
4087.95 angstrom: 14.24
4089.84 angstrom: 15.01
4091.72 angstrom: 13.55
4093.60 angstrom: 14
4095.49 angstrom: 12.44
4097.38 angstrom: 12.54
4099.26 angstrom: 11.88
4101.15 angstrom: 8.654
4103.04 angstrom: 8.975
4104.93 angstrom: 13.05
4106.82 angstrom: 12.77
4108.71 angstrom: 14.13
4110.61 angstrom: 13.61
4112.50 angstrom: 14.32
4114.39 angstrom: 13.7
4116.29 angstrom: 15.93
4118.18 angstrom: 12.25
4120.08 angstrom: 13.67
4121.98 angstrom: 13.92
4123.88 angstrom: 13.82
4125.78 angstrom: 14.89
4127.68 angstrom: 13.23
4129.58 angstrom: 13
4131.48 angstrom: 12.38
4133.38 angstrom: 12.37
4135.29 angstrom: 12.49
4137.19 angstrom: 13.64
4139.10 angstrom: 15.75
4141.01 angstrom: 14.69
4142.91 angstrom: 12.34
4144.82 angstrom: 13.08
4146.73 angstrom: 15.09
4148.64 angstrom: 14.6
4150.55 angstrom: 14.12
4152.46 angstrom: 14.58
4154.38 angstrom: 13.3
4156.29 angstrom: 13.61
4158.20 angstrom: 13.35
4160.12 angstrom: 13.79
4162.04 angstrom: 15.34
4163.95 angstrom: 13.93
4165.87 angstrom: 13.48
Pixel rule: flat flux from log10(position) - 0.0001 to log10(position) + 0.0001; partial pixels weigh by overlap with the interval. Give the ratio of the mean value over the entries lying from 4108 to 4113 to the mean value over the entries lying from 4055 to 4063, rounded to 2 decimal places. 1.11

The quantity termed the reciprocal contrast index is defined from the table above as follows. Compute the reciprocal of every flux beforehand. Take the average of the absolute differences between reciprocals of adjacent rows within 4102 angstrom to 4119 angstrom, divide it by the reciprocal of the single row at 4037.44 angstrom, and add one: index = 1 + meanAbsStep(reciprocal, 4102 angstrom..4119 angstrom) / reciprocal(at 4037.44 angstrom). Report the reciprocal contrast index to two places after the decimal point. 1.14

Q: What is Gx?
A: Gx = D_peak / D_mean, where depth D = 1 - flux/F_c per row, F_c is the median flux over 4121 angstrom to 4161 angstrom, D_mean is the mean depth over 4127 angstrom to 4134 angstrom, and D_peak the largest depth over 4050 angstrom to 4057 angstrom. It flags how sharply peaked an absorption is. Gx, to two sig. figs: 1.1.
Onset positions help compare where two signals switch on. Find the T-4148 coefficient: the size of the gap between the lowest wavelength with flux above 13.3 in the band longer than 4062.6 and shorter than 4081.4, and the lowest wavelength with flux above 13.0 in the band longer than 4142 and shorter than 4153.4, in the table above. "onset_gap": 70.0 angstrom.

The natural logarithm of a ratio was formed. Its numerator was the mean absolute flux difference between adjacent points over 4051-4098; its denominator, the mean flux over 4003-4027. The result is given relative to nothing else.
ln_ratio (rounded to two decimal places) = -2.43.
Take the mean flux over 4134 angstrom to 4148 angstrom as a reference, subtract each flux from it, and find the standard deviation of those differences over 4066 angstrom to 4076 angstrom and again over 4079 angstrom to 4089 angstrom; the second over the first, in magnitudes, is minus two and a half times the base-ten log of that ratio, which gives 0.9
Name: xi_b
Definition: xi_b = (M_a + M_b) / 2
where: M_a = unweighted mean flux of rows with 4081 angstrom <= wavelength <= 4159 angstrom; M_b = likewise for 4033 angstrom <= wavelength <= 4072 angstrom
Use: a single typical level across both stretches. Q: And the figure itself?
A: 13.1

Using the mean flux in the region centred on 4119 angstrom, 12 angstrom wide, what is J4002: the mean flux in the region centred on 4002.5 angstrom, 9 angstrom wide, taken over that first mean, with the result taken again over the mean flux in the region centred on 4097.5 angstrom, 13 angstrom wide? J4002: 0.080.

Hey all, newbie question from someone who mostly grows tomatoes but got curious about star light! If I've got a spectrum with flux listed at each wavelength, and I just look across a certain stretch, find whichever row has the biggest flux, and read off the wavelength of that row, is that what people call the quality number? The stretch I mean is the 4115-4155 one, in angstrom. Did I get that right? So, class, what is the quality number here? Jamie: 4116.29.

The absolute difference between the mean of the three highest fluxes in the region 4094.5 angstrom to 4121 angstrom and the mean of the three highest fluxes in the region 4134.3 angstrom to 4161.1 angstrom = 0.38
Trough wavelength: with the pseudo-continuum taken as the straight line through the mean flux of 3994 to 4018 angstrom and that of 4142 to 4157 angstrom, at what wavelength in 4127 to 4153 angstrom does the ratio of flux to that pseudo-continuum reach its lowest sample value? 4142.91 angstrom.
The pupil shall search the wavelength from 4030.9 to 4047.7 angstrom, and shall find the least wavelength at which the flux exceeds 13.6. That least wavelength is 4035.58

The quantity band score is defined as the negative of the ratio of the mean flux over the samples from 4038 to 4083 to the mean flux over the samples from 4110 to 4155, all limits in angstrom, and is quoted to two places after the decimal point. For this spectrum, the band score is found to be -0.92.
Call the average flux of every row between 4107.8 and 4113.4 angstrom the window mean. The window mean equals 14.0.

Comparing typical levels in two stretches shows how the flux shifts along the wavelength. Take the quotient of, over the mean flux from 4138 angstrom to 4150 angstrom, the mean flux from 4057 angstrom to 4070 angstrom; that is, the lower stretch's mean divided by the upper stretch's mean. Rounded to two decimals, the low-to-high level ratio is 0.86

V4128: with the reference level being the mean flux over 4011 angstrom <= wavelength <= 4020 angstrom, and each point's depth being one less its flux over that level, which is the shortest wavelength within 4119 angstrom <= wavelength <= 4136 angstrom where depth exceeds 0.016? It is 4127.68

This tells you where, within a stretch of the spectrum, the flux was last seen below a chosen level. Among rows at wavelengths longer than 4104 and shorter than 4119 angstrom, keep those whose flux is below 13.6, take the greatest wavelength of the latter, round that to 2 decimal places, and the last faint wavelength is 4118.18 angstrom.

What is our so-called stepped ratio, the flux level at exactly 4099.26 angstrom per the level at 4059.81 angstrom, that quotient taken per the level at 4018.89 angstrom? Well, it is 0.066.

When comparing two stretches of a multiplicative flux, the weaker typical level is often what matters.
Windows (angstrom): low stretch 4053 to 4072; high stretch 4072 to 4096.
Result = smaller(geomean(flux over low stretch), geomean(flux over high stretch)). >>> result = 12.17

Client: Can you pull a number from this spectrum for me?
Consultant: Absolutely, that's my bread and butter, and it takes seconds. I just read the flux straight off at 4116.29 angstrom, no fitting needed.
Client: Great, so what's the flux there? 15.93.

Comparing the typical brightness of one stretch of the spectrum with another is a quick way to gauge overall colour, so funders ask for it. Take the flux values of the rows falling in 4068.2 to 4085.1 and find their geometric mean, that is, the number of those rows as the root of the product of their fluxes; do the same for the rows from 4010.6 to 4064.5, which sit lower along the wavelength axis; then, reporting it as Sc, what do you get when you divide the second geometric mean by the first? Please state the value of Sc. 1.05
